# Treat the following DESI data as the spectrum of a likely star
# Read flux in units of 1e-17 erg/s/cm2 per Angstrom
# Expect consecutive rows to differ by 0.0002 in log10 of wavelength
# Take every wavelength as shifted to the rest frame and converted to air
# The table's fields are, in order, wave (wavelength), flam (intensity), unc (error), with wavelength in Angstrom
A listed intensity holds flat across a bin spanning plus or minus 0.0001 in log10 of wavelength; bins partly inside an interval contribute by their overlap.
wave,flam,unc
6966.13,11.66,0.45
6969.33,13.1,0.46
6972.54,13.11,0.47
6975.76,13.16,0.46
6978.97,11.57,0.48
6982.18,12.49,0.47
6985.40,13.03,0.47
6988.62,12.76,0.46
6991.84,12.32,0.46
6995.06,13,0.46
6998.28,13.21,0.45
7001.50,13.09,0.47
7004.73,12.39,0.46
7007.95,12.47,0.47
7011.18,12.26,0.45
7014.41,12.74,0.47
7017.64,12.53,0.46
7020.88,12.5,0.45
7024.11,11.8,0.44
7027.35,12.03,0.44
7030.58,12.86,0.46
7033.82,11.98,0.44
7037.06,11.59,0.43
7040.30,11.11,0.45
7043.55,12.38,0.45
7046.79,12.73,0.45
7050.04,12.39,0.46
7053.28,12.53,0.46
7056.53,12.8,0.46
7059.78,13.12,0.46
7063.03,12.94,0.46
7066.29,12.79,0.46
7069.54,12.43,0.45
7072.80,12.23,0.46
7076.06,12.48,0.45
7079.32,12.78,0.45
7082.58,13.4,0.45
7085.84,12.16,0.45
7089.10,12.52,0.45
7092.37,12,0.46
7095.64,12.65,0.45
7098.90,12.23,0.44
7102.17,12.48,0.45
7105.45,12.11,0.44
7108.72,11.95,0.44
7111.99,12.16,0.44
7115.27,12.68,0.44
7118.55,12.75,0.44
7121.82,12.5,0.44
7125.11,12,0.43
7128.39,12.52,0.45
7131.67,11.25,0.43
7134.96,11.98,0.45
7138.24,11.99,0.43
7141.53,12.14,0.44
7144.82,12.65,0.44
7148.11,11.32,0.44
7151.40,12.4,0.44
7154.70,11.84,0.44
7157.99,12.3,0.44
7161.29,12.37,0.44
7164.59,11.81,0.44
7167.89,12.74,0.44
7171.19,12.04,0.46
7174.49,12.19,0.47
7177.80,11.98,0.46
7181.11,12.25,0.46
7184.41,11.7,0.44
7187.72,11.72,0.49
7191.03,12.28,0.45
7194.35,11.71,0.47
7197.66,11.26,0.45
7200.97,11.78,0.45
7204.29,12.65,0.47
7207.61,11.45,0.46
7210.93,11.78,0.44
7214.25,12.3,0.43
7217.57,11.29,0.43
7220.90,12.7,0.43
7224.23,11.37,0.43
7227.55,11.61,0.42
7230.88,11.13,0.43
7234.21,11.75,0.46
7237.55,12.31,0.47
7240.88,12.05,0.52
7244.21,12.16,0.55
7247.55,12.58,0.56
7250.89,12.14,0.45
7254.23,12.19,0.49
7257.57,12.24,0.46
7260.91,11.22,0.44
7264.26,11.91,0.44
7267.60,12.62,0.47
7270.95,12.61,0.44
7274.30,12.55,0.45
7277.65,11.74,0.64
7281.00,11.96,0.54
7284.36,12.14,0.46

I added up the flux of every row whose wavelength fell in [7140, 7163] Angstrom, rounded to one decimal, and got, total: 85.0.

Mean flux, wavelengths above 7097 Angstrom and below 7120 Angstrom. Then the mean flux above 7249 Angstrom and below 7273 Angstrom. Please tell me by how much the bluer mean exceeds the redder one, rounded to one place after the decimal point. 0.2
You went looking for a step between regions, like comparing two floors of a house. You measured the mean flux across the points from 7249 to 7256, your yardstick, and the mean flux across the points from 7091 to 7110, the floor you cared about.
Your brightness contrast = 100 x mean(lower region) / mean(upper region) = 101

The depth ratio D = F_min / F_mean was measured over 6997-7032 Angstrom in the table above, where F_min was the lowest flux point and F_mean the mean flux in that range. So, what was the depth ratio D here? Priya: 0.94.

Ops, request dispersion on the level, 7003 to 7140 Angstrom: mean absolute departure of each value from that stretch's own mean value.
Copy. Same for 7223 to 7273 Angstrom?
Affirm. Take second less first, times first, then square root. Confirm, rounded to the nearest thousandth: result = 0.128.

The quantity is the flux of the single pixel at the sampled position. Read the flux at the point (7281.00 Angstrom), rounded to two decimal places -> 11.96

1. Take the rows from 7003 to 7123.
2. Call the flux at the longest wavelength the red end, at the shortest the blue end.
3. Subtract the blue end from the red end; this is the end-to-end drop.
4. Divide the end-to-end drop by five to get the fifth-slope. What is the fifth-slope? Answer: 0.022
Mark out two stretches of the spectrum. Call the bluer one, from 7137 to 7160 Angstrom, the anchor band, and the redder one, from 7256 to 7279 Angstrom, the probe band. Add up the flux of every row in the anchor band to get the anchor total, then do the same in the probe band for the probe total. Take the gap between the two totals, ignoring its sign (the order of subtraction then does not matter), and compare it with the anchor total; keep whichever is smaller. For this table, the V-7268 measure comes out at 0.25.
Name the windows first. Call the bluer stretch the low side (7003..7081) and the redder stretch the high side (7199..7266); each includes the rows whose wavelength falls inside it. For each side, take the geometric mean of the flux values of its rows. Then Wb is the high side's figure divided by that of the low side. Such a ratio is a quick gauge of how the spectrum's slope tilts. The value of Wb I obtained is 0.96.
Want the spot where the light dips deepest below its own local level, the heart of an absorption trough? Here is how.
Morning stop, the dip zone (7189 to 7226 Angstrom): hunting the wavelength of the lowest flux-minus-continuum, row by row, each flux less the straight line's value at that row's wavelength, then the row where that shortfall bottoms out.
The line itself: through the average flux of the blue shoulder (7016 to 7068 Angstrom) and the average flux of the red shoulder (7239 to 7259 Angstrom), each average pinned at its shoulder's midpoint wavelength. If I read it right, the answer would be 7197.66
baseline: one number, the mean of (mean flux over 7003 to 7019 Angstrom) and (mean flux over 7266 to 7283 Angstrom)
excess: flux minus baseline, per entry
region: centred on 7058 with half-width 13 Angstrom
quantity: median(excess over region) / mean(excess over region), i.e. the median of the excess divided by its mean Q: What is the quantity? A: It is 1.1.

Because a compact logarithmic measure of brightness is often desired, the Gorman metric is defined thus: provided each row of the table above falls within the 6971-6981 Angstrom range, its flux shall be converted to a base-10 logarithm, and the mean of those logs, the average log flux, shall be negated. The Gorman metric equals -1.10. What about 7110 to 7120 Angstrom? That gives -1.10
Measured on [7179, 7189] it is -1.08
